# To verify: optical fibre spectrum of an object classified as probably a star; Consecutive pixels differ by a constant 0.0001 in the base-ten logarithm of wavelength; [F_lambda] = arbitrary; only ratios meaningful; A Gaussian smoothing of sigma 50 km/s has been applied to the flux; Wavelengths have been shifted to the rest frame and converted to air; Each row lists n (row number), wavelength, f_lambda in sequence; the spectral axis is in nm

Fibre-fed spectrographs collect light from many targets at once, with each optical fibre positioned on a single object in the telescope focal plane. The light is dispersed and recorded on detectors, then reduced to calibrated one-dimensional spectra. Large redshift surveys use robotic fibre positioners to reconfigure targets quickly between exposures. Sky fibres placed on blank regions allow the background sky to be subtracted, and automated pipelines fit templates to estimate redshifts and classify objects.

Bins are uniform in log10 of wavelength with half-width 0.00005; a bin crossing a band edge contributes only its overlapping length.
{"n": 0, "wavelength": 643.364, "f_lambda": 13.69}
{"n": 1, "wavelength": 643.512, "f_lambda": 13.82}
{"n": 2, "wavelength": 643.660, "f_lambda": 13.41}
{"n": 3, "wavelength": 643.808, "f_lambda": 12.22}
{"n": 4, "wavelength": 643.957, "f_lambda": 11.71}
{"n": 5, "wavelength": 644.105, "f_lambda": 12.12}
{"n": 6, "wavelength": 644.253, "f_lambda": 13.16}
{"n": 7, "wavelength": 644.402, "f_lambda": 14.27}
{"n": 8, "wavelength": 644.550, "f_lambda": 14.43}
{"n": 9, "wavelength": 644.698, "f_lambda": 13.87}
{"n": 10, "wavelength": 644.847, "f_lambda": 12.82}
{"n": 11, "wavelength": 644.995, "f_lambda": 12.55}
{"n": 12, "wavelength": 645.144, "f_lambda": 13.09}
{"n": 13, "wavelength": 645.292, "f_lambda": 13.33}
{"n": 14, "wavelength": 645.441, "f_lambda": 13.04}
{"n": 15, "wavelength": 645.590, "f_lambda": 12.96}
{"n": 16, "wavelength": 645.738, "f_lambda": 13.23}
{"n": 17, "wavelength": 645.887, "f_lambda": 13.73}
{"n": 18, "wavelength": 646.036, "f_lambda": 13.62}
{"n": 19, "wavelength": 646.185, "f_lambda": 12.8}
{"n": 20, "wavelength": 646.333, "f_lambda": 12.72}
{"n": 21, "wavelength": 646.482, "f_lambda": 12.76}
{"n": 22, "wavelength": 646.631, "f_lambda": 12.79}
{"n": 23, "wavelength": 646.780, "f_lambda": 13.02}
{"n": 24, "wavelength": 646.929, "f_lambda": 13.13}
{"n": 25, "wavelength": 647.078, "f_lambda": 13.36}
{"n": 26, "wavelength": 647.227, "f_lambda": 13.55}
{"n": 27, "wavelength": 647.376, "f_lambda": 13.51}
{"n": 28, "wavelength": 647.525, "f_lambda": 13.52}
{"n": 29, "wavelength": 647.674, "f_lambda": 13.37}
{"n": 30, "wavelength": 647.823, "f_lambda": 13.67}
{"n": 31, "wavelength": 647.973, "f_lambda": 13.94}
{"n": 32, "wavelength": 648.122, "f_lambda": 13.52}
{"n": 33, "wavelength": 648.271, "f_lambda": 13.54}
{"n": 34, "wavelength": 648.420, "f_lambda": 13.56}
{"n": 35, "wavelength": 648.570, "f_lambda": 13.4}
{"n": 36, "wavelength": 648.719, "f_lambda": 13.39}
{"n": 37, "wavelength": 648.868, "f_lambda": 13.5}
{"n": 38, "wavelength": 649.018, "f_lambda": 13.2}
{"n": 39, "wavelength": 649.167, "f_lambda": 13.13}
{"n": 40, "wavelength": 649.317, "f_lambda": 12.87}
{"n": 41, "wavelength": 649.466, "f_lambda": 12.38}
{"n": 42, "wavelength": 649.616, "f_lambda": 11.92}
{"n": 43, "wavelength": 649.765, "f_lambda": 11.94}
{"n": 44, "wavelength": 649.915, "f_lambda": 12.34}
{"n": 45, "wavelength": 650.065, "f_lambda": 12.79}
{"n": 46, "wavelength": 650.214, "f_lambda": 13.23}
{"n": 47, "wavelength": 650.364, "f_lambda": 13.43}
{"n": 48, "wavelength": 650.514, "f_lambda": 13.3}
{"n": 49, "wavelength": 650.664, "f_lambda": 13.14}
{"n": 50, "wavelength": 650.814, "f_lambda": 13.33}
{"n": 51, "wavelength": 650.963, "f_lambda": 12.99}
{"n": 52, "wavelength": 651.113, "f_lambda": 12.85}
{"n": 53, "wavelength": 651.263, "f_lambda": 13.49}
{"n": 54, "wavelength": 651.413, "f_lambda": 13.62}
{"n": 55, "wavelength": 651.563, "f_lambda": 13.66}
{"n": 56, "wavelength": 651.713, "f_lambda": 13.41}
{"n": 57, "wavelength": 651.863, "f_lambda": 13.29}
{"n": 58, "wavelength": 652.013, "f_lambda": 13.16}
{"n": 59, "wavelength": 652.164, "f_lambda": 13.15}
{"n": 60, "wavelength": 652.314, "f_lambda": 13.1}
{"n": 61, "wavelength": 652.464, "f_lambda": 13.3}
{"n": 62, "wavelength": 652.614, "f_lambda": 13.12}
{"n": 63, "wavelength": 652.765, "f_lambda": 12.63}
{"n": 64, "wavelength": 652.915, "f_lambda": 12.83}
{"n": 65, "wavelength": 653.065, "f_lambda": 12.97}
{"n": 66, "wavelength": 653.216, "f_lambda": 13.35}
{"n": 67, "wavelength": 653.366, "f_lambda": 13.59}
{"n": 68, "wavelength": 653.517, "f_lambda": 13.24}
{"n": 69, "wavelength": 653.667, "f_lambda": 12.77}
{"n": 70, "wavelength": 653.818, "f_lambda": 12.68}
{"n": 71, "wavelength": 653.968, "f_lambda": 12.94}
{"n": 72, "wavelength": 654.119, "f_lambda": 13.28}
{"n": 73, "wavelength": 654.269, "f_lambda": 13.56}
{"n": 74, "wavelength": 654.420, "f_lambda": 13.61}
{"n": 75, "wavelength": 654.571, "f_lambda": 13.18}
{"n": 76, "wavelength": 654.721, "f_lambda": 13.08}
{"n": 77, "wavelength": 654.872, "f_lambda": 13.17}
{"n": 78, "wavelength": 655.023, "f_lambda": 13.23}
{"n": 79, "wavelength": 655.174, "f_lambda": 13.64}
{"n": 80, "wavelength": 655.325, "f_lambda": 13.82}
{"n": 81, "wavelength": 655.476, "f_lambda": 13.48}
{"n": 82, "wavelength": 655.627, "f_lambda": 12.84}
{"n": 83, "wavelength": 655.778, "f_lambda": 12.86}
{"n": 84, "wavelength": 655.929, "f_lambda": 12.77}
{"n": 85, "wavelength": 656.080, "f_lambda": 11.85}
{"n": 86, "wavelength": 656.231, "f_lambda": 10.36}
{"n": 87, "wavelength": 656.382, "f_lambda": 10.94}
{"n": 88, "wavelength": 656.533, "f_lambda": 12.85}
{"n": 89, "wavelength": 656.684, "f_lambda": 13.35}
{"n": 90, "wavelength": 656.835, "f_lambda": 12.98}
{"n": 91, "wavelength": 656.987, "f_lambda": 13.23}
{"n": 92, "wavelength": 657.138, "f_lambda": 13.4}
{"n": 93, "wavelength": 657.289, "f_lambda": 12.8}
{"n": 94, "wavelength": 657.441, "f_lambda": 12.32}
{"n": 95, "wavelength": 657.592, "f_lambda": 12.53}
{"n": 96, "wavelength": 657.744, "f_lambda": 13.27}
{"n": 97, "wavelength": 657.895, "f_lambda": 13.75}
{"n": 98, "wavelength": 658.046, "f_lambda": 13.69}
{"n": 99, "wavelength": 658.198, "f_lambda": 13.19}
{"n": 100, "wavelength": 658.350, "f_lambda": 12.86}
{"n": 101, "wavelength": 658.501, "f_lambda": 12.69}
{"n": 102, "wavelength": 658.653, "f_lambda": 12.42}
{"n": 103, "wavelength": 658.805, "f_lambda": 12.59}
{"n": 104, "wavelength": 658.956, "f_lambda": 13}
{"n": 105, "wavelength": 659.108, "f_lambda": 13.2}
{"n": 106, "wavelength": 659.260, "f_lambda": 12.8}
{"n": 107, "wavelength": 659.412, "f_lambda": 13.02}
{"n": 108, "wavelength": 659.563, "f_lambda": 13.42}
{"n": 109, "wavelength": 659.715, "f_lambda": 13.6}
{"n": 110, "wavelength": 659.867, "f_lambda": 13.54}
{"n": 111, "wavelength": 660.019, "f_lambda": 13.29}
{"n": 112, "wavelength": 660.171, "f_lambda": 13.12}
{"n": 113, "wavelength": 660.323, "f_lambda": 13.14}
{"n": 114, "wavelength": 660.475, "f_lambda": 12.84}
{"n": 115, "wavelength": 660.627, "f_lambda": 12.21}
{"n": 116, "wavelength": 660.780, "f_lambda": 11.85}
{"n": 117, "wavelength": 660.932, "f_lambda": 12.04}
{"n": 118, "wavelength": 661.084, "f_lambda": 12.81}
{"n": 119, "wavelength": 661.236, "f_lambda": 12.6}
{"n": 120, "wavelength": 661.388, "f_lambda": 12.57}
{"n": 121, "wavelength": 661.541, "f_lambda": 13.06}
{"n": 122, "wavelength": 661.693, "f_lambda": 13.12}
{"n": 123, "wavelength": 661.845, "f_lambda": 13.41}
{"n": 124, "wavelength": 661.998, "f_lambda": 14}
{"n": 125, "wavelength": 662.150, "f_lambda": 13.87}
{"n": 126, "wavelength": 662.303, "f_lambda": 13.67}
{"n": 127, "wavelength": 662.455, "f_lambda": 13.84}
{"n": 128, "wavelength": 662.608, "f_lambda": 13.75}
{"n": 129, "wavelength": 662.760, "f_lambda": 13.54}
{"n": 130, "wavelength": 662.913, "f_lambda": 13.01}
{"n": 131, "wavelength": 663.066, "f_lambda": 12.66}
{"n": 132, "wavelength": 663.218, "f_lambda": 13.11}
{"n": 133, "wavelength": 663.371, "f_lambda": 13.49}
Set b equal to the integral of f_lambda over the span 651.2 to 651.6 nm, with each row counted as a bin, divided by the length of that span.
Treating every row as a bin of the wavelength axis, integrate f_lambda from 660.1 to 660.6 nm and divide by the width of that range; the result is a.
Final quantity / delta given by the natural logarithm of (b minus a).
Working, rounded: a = 13.0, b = 13.6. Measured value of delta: -0.5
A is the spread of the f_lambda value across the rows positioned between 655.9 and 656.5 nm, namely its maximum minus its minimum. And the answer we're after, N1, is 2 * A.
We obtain 4.8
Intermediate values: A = 2.4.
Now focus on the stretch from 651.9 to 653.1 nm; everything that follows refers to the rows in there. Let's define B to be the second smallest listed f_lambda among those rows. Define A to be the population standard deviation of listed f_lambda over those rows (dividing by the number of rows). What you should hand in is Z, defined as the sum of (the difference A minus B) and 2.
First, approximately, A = 0.20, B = 12.83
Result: -10.6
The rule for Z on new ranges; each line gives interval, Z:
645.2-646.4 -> -10.5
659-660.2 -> -10.8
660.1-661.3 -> -9.6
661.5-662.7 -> -10.8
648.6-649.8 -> -9.3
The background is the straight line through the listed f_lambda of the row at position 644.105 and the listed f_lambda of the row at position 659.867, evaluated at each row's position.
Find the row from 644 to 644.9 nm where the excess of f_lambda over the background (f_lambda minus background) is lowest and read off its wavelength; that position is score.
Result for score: 644.105 nm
